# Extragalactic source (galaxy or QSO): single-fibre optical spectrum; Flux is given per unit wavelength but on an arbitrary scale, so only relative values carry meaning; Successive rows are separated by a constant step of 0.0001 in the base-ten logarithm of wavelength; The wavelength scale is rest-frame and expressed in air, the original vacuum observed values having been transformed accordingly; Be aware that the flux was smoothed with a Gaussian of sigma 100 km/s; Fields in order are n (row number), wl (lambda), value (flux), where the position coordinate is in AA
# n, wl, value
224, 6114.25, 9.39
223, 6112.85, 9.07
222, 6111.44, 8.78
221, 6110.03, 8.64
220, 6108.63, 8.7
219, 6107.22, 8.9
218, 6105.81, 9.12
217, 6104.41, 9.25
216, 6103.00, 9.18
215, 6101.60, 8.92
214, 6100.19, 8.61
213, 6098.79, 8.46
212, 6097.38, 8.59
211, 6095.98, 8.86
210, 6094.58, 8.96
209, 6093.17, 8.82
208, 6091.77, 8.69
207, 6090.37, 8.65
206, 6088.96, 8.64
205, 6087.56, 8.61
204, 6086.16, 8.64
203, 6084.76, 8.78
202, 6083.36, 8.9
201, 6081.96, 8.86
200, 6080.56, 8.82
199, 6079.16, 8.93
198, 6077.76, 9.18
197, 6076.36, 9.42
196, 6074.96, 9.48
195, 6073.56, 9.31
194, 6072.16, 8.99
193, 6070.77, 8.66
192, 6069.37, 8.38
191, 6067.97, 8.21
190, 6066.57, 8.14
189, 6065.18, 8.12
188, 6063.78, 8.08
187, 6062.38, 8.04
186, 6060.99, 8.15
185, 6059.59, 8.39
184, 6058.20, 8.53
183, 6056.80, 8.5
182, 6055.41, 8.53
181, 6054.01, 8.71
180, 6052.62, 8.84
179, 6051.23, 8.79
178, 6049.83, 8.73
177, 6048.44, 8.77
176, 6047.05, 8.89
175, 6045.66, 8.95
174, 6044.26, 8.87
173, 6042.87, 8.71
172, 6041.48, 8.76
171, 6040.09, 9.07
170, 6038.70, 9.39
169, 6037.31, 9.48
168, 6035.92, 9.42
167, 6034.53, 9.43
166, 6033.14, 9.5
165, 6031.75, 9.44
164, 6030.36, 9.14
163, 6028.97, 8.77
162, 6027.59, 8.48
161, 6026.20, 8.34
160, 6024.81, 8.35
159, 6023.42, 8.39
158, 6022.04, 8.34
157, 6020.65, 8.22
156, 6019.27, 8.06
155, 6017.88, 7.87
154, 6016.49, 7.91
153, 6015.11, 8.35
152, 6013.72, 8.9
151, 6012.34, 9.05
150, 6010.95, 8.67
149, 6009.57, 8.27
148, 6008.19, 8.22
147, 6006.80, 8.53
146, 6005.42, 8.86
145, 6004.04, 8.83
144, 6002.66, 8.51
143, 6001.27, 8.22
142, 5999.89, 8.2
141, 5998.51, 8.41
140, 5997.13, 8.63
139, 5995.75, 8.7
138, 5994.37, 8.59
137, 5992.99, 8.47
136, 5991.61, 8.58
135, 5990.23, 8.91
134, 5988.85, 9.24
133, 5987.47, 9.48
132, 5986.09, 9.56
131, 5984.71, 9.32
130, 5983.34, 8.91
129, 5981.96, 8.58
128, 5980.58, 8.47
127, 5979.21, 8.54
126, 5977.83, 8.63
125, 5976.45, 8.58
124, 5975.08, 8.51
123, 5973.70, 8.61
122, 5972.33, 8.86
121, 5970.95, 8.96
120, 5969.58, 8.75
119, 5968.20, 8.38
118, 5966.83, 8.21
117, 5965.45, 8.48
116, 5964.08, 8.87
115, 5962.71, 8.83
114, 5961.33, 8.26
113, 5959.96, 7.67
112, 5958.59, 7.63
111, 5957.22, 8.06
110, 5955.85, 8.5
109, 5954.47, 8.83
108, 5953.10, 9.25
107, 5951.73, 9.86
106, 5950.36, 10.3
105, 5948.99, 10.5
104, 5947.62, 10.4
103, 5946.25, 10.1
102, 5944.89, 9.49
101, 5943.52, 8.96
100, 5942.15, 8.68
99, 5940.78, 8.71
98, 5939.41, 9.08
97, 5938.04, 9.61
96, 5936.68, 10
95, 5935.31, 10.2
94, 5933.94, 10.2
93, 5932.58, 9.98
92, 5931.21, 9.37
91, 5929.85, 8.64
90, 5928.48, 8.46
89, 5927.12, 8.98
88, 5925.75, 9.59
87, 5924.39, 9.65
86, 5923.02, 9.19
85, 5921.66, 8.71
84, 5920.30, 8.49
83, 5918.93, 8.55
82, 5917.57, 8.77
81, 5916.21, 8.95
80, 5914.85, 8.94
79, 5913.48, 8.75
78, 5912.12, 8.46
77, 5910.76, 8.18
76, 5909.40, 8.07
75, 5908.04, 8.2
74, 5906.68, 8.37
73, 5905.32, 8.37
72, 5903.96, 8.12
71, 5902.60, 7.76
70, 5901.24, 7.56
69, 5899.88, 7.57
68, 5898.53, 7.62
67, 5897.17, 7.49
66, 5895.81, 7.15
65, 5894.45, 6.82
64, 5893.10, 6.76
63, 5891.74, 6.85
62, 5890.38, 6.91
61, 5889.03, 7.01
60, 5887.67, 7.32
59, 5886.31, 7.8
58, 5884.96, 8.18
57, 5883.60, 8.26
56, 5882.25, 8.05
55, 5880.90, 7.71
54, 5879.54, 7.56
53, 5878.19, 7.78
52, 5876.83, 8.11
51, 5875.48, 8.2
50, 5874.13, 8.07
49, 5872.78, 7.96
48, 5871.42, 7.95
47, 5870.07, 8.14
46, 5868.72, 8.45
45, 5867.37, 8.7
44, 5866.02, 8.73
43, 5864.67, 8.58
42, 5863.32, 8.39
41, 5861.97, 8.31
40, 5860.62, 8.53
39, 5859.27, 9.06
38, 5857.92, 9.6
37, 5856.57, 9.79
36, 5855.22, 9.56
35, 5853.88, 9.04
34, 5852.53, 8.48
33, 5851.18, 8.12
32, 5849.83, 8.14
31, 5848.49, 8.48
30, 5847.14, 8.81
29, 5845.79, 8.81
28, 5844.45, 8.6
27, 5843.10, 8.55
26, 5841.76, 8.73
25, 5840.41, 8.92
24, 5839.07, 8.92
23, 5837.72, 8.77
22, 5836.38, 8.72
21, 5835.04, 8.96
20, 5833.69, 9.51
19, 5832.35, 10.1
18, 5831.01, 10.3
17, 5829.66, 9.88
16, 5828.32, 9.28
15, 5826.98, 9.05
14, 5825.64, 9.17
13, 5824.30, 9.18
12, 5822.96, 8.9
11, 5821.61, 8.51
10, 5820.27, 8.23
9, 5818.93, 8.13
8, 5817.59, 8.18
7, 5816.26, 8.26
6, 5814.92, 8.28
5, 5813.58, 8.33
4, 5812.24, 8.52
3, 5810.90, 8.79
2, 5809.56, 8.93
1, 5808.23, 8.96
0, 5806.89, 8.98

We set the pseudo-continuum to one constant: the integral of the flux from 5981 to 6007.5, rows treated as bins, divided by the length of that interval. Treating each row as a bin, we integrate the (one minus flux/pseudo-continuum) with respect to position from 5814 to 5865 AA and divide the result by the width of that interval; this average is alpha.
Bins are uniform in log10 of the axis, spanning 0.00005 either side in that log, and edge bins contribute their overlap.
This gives -0.012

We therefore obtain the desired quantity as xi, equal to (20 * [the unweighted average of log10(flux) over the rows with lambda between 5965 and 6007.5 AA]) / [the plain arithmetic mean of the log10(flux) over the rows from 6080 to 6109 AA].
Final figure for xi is 19.9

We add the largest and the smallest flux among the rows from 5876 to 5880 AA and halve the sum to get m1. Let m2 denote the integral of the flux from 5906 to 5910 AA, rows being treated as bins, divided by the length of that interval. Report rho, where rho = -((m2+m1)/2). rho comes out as -8.0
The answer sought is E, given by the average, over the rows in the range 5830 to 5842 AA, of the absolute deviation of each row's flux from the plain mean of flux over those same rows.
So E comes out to 0.50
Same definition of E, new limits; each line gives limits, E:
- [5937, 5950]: 0.58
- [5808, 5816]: 0.26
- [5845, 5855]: 0.28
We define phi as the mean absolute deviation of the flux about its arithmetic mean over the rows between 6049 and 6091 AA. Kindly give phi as 0.293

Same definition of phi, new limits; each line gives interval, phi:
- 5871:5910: 0.407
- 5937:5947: 0.429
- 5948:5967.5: 0.688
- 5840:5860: 0.386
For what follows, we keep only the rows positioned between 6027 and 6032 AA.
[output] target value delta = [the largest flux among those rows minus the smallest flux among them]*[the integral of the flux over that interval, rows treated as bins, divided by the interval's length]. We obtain 9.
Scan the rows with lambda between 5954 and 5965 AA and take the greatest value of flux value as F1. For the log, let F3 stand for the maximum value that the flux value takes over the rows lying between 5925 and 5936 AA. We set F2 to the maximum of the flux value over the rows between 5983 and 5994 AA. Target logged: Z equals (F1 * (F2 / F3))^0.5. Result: 2.88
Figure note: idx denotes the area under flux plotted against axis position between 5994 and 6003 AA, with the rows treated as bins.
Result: 76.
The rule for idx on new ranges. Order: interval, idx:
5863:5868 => 43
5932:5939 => 70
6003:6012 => 77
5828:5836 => 77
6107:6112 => 44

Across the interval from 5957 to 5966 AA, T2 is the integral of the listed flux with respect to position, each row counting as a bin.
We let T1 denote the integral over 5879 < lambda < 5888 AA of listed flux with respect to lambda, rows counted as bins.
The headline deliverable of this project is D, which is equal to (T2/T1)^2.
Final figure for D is 1.11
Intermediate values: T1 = 71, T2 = 74.4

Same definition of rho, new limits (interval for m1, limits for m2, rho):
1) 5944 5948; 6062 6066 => -9.0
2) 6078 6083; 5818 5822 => -8.6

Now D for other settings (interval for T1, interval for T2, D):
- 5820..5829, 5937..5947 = 1.33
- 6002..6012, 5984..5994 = 1.12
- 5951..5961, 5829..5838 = 1.00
